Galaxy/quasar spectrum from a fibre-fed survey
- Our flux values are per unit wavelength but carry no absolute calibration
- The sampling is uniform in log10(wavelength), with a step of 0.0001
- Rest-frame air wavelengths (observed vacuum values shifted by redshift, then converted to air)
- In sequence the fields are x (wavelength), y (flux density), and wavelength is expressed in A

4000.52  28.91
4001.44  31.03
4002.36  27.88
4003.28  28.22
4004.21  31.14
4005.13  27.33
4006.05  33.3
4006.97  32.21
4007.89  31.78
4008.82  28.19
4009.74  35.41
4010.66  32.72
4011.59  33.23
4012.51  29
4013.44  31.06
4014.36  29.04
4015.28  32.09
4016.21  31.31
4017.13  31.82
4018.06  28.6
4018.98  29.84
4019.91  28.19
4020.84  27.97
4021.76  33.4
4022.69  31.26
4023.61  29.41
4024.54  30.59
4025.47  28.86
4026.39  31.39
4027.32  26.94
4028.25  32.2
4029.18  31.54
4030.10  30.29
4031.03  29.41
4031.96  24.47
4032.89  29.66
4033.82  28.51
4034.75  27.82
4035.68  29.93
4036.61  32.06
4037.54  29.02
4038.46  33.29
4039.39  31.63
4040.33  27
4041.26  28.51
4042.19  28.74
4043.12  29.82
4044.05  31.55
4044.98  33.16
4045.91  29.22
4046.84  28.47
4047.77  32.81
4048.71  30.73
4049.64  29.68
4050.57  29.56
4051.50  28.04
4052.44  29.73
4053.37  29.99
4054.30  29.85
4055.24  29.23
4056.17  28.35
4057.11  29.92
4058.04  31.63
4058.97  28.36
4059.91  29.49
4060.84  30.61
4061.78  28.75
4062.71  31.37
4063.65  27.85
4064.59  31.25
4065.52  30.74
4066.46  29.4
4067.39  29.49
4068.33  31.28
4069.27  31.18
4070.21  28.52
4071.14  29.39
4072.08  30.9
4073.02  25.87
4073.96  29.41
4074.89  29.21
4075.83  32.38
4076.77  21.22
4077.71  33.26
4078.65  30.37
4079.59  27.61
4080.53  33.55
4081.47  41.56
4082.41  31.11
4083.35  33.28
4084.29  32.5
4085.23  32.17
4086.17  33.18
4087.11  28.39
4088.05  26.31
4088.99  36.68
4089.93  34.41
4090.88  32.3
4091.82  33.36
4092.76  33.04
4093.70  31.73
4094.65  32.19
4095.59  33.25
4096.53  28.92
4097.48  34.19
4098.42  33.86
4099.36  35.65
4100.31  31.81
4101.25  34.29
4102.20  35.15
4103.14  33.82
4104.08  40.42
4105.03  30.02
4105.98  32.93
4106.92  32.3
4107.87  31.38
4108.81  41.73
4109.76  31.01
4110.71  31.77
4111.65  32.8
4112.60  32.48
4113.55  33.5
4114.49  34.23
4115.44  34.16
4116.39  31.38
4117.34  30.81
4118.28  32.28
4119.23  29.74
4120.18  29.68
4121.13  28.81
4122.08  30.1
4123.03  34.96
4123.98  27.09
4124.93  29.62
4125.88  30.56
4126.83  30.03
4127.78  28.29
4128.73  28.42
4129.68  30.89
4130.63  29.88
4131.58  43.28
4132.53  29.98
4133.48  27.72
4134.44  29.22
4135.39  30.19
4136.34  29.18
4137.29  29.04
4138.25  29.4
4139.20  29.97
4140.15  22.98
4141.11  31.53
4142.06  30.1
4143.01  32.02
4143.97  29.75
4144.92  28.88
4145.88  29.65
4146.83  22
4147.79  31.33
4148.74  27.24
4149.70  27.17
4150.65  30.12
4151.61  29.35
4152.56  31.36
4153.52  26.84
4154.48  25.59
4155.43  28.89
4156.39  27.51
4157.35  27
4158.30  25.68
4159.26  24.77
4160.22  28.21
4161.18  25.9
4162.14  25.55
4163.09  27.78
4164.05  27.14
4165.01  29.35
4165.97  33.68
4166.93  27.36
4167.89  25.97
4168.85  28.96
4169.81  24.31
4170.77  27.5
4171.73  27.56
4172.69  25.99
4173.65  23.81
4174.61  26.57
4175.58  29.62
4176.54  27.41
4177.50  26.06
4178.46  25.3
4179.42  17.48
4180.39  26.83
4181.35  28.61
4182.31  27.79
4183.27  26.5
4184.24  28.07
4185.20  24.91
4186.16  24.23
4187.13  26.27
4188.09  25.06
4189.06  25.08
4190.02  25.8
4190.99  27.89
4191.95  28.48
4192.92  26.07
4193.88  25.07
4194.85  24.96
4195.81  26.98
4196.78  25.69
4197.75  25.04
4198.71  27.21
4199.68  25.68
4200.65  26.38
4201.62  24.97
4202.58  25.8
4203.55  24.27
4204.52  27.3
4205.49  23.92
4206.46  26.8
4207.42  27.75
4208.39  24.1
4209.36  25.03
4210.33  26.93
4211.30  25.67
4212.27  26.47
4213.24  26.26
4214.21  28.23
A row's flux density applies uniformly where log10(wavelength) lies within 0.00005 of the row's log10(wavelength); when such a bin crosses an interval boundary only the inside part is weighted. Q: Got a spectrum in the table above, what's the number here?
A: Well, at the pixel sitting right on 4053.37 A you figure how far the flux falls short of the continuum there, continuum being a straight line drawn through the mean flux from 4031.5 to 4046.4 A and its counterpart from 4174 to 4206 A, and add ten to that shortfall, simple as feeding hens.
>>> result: 9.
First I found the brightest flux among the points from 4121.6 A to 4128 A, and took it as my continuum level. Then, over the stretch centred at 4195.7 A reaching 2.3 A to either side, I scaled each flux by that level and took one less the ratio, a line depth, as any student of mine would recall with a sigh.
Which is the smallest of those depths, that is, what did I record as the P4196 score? 0.228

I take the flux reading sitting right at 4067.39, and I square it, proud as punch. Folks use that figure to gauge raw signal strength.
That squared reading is 870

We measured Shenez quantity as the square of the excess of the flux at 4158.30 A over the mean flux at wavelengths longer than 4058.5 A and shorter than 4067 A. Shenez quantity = 17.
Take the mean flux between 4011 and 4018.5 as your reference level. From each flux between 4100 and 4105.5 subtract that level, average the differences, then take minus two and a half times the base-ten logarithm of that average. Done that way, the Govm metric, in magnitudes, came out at -1.4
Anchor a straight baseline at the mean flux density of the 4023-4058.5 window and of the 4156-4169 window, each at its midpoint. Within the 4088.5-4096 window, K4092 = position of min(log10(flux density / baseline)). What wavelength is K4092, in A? 4093.70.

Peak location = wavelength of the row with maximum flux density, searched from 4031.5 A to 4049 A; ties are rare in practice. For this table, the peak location 4038.46 A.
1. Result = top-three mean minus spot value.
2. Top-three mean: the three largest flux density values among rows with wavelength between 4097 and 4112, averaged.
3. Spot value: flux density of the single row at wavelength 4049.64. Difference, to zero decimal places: 10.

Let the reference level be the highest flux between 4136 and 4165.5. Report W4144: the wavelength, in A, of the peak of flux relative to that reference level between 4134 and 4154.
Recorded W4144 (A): 4143.01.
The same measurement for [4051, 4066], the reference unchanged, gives 4058.04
